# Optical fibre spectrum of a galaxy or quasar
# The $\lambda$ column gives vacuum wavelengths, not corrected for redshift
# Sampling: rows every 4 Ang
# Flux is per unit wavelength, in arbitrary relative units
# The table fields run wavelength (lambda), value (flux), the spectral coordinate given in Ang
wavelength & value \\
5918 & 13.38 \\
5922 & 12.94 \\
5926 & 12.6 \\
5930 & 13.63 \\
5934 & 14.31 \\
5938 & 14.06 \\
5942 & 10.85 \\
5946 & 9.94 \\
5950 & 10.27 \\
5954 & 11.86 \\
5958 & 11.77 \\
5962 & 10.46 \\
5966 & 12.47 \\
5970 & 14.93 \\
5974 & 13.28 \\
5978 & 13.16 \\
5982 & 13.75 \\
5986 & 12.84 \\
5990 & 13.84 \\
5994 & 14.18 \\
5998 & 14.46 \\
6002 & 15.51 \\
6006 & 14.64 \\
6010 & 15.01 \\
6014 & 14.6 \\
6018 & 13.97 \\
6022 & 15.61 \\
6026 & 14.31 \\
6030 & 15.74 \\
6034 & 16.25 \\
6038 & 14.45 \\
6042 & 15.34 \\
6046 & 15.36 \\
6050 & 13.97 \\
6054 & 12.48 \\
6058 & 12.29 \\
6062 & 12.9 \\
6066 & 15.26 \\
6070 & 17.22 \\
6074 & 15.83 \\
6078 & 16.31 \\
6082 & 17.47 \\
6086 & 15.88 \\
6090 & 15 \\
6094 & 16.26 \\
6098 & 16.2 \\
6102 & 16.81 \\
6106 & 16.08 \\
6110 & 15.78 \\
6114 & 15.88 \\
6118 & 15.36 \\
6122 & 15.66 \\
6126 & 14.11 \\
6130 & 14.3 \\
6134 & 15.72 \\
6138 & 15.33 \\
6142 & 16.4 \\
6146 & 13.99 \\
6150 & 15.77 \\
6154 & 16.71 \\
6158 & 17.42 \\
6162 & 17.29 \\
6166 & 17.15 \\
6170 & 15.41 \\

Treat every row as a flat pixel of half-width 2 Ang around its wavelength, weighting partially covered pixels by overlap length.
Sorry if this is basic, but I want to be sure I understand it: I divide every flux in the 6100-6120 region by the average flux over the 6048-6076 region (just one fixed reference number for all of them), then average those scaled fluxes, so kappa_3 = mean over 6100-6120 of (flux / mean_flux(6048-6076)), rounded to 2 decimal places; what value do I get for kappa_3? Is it 1.12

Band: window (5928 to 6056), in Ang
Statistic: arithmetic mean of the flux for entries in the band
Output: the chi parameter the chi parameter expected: 13.7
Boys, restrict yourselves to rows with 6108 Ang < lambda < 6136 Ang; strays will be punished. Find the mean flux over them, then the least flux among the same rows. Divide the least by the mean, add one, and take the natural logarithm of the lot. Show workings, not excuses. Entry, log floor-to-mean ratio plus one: 0.655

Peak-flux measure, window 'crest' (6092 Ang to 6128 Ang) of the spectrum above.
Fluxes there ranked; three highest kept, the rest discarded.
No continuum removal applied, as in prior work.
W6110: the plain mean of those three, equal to 16.4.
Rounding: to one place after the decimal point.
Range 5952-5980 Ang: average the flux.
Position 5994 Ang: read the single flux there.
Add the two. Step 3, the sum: 26.7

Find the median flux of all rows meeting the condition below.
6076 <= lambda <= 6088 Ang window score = 16.3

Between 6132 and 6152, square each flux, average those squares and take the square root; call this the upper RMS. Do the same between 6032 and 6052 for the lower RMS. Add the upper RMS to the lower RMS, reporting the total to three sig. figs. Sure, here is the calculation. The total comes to 30.6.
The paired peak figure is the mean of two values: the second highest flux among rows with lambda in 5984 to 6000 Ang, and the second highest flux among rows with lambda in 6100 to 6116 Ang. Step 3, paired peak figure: 15.1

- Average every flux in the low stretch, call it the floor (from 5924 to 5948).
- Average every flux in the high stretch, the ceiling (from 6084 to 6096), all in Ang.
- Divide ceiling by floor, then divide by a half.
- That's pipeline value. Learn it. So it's 2.50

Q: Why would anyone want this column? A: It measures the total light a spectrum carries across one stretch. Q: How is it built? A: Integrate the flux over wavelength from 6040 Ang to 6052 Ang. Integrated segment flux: 179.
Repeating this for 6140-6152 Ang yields 185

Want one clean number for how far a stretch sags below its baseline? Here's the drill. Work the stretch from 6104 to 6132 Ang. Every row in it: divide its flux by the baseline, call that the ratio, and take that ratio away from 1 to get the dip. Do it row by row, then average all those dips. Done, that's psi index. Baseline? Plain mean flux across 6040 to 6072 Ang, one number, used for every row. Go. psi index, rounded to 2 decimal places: -0.07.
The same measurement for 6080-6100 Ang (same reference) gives -0.13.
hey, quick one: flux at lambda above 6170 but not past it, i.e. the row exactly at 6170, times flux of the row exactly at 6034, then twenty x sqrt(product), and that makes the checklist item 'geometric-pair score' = 316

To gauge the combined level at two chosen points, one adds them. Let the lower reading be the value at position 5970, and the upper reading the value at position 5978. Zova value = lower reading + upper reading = 28.1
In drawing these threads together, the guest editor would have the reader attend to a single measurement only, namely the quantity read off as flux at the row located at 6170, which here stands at 15.41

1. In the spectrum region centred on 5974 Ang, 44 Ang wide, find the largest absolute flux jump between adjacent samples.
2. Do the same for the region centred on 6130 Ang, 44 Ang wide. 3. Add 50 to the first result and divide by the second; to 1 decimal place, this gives 21.8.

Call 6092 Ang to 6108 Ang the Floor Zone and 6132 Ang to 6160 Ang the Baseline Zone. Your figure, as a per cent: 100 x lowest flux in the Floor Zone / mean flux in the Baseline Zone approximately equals 101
